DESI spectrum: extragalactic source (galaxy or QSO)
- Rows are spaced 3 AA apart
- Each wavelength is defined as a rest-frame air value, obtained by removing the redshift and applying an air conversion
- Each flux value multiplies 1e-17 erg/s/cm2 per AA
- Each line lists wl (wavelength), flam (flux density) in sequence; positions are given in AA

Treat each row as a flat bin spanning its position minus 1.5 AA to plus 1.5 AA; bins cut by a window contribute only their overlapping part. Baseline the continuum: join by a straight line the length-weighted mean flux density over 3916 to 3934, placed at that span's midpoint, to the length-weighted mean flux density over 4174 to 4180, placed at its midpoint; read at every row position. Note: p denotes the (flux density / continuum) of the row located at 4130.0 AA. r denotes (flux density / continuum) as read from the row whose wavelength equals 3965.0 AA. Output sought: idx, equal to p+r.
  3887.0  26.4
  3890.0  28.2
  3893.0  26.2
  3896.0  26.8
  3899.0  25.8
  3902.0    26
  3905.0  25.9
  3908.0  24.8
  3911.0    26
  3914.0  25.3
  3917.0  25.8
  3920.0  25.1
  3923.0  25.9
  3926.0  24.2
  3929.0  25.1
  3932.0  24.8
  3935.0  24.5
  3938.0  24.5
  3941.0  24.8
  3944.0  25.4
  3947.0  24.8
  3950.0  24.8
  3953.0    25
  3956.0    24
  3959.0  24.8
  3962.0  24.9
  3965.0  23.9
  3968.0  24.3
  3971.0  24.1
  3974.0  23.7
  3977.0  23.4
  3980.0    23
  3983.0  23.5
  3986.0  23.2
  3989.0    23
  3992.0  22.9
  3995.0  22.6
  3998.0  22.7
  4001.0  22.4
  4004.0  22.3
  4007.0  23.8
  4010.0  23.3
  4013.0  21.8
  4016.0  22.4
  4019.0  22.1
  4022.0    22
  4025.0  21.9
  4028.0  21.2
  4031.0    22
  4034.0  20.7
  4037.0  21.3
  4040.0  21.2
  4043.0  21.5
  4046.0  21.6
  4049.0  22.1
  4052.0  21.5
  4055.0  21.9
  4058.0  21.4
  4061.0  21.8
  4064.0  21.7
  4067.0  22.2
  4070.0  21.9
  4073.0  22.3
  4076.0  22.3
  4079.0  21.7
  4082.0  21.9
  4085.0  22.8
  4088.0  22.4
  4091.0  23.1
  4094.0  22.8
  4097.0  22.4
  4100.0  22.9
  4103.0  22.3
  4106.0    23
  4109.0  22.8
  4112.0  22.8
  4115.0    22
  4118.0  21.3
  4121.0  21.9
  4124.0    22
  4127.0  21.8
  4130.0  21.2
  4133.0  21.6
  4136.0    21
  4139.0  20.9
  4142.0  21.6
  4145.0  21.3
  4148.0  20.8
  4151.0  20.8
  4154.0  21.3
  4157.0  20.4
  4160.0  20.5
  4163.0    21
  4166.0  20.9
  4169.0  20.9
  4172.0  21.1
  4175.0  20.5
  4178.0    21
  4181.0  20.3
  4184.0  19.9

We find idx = 1.96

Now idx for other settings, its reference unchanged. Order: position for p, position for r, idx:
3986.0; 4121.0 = 1.97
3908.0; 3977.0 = 1.94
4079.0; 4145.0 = 1.97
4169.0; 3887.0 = 2.03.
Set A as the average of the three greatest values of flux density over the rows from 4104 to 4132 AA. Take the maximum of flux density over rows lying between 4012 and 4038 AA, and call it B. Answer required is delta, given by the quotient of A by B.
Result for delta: 1.02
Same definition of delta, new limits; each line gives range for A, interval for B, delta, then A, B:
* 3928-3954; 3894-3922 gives 0.94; 25.2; 26.8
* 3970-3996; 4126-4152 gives 1.09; 23.8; 21.8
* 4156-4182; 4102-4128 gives 0.91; 21.0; 23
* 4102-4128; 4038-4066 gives 1.03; 22.9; 22.1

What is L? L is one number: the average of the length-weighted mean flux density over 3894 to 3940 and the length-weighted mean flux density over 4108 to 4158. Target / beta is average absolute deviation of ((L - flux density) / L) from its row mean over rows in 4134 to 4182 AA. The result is 0.011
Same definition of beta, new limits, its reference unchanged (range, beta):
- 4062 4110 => 0.016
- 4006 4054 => 0.023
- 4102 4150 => 0.024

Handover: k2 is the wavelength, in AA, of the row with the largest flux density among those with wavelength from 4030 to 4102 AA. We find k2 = 4091.0 AA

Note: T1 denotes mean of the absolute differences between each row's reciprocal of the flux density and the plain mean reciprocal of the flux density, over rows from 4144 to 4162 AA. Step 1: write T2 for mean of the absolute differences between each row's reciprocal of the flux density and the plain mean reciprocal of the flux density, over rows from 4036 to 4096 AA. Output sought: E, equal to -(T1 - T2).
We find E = 0.0002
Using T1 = 0.0007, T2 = 0.0009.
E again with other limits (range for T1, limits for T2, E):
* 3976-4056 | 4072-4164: 0.0001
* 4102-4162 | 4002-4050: -0.0002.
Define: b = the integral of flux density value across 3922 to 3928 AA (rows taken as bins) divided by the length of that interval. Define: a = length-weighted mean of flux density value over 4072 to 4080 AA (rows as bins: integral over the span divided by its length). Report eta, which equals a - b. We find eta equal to -2.9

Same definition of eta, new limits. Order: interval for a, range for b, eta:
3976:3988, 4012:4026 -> 1.2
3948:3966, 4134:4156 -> 3.5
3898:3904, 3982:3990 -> 2.7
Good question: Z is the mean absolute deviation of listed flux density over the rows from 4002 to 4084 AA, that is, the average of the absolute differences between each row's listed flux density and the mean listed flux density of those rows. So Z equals 0.42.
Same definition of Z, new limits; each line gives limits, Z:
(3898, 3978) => 0.57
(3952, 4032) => 0.84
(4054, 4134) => 0.45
